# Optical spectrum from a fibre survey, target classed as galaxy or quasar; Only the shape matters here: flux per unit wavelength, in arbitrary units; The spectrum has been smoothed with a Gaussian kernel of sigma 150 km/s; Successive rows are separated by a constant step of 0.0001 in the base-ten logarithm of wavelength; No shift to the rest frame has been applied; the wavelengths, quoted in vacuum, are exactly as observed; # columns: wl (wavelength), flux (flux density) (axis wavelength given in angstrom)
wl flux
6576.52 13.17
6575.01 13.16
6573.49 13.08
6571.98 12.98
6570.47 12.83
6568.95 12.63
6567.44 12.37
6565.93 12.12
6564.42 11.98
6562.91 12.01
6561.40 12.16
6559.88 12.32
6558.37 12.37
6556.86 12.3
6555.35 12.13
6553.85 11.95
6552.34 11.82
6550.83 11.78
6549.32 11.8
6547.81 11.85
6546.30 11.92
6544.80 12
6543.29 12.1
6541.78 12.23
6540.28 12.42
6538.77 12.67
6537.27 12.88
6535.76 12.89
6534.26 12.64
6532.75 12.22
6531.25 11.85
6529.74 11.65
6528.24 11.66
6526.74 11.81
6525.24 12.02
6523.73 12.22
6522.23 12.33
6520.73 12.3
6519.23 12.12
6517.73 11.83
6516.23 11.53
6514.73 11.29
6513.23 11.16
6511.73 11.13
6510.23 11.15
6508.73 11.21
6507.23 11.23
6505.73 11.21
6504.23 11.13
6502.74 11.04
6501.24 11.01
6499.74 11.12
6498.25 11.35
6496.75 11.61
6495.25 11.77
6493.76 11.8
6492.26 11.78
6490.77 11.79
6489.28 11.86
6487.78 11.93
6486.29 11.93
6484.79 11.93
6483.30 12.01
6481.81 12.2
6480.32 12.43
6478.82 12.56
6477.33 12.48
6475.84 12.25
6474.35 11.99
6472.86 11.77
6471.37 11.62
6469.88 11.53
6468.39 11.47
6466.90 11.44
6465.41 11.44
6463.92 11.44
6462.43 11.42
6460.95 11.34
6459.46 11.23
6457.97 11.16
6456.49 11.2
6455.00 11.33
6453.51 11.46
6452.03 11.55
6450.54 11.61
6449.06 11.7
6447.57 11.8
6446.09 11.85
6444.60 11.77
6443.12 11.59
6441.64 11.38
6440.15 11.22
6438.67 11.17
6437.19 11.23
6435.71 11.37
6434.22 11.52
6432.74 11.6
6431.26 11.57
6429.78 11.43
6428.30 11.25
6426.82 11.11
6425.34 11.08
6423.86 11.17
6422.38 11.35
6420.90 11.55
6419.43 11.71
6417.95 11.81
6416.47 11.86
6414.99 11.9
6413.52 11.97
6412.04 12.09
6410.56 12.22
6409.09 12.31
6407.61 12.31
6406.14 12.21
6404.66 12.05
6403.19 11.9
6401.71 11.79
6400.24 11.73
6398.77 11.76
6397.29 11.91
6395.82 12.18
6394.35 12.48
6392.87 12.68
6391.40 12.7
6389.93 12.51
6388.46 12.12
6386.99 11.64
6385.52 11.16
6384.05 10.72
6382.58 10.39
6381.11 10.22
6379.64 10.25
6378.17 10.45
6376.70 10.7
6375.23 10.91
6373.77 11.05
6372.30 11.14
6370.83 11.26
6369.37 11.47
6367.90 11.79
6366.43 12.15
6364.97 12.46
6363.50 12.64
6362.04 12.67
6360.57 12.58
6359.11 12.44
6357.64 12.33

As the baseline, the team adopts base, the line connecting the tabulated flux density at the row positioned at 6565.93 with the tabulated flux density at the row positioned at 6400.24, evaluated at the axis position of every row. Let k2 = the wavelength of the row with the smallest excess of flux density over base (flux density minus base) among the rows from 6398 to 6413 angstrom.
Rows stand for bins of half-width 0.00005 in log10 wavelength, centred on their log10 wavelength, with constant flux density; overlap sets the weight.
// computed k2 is 6400.24 angstrom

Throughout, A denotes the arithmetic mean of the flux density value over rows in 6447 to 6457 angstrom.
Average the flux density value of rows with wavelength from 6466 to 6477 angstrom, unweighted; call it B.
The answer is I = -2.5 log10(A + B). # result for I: -3.42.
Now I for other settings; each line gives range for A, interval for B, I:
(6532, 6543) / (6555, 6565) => -3.48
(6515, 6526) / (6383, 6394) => -3.45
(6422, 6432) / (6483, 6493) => -3.41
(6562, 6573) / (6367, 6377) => -3.43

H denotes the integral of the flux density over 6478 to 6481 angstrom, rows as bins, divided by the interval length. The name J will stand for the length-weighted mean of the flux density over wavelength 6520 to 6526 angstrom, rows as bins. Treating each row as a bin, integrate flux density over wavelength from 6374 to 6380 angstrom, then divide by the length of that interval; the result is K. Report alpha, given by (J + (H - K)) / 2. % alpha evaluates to 7.02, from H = 12.5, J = 12.2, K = 10.6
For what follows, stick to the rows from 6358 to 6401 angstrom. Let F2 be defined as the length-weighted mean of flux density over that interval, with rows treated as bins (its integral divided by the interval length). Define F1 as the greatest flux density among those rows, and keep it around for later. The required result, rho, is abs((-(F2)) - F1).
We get 24.4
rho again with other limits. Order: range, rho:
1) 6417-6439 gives 23.2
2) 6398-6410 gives 24.3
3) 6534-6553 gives 25.1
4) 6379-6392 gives 24.0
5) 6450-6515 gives 24.1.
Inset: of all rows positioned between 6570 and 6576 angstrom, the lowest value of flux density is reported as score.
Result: 12.83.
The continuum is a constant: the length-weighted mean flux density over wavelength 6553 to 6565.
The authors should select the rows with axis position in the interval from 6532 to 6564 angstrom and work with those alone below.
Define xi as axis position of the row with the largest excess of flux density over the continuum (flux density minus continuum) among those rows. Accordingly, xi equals 6535.76 angstrom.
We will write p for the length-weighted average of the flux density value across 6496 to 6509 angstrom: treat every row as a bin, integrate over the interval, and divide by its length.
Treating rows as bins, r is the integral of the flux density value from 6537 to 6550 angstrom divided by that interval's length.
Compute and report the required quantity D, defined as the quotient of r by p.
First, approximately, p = 11.2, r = 12.19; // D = 1.09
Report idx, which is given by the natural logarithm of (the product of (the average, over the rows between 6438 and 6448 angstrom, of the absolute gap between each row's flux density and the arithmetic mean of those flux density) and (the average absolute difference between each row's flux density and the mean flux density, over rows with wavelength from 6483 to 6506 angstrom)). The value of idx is -2.5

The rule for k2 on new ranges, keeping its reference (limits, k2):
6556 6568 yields 6564.42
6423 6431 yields 6425.34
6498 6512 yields 6501.24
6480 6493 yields 6492.26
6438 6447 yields 6438.67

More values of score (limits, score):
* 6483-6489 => 11.93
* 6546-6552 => 11.78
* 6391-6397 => 12.18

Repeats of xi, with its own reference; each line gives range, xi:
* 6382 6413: 6391.40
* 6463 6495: 6478.82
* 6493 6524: 6522.23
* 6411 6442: 6412.04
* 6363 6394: 6391.40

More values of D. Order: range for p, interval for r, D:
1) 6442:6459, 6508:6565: 1.04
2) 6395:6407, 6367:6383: 0.91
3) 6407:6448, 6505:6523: 0.99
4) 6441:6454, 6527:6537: 1.04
